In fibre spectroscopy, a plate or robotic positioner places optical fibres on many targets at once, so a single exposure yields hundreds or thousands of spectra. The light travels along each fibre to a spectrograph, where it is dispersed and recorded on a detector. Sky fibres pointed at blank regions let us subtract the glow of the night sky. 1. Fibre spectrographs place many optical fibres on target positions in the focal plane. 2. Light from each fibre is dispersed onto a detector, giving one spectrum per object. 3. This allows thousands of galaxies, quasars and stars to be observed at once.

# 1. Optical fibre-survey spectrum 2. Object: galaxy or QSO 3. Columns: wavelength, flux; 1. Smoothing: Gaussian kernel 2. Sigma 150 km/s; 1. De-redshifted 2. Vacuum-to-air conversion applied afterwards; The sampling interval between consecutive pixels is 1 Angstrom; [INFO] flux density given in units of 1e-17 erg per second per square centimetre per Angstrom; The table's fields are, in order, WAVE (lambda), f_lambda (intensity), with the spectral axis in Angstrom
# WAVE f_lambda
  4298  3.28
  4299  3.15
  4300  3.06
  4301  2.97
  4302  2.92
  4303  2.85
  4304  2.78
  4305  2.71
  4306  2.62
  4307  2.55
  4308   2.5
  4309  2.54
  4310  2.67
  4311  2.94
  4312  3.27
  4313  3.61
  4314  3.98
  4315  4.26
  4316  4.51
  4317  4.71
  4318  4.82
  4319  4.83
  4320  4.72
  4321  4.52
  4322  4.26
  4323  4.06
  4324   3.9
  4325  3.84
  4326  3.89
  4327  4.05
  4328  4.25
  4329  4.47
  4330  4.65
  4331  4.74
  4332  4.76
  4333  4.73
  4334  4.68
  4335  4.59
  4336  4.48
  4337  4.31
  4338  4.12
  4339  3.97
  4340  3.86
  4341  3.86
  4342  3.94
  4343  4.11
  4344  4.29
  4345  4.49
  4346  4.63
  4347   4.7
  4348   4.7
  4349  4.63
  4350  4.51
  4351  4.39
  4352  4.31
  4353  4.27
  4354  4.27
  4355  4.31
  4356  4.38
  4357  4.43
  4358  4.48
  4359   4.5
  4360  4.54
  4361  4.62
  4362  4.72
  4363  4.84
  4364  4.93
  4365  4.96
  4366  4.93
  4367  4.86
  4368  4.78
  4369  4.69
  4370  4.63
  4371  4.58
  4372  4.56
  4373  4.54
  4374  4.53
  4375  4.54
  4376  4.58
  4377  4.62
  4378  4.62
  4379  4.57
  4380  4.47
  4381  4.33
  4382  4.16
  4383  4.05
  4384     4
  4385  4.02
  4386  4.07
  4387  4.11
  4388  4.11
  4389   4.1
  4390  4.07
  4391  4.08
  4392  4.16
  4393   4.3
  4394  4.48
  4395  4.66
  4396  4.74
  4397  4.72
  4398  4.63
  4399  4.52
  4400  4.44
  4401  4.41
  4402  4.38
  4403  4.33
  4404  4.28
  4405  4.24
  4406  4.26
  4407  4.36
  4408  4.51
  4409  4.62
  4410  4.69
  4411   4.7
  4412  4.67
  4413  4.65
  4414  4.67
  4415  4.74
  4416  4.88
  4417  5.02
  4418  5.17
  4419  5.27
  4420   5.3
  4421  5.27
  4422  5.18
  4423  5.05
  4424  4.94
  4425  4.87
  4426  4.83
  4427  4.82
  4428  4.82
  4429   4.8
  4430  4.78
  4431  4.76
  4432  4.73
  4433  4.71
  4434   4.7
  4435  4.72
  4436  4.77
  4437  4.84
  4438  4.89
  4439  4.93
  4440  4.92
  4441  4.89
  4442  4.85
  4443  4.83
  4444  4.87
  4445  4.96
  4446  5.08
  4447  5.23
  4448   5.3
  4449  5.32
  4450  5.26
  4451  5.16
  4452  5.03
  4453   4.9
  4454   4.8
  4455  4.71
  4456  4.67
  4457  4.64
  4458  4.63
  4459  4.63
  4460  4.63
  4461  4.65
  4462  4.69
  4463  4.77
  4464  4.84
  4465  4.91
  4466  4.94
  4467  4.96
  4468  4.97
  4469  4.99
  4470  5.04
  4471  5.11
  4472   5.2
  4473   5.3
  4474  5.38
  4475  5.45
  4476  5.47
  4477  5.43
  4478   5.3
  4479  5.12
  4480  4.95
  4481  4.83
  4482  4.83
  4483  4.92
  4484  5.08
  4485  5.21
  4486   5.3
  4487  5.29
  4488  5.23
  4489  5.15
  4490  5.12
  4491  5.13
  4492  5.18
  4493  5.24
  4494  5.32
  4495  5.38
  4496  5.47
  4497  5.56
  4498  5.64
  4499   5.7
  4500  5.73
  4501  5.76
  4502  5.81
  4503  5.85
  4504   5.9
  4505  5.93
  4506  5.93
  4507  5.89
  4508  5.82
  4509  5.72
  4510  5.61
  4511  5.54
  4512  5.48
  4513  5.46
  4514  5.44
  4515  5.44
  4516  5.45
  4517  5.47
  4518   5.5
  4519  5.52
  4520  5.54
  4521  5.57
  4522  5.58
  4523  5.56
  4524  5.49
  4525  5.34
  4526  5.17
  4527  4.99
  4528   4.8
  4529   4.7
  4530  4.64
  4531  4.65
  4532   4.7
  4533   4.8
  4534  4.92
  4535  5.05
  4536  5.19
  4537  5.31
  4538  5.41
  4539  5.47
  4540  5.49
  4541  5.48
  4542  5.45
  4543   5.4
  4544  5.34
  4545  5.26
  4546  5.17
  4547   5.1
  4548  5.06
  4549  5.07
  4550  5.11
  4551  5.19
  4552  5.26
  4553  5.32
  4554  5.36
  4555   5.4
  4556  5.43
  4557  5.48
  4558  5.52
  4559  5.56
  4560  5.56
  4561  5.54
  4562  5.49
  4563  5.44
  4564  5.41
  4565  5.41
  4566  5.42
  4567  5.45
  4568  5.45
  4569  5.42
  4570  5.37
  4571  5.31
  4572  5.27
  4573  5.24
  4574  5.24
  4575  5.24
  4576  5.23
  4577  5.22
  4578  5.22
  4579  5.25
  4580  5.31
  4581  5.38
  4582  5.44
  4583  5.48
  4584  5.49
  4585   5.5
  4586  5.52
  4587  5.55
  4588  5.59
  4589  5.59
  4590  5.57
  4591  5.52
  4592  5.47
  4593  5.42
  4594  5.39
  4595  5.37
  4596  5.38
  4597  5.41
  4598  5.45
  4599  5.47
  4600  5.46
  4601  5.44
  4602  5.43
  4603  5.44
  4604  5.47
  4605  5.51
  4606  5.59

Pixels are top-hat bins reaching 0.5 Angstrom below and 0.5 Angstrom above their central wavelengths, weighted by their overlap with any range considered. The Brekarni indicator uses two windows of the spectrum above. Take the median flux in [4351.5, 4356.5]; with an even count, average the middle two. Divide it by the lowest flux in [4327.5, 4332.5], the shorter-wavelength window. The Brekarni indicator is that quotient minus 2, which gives -0.99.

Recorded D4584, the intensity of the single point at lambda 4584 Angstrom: 5.49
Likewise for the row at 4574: 5.24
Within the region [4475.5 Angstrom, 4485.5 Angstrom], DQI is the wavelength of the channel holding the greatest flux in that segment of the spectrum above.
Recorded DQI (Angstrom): 4476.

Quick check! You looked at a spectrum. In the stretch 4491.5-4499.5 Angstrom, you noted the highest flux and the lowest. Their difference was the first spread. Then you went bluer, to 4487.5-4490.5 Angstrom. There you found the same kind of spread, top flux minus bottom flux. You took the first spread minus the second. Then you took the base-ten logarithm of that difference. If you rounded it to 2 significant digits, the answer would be -0.39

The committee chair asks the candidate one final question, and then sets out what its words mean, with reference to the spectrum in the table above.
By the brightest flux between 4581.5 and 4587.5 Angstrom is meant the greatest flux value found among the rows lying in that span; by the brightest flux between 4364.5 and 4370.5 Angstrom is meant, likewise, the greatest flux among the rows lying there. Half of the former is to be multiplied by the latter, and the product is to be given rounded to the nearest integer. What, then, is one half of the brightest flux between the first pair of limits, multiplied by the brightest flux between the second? 14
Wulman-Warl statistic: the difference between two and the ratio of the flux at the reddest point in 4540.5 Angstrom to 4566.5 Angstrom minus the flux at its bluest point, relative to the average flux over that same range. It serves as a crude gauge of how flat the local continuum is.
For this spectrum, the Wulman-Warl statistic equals 2.01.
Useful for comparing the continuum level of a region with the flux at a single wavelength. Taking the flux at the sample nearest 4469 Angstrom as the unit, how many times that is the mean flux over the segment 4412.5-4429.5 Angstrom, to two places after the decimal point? 0.99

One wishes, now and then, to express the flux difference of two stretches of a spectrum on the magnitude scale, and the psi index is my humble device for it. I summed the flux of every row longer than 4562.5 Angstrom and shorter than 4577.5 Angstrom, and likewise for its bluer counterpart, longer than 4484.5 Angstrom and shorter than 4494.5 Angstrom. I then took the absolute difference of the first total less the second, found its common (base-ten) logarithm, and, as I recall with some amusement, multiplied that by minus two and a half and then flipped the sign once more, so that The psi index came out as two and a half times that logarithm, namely 3.6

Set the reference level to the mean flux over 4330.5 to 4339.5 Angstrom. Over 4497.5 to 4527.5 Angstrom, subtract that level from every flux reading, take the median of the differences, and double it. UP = 2.2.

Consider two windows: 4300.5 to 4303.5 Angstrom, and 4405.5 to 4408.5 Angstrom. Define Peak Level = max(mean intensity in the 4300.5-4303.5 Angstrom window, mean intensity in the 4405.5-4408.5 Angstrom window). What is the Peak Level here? 4.4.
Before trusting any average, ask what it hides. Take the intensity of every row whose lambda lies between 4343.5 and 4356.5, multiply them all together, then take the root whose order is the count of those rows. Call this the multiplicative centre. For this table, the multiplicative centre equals 4.45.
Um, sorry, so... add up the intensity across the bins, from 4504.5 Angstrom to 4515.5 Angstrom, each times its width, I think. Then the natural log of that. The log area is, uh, 4.13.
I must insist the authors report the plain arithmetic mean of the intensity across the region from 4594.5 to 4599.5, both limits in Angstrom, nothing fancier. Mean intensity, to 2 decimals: 5.42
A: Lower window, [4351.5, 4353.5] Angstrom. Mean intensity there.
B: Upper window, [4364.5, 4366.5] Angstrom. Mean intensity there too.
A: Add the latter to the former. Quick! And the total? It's 9.2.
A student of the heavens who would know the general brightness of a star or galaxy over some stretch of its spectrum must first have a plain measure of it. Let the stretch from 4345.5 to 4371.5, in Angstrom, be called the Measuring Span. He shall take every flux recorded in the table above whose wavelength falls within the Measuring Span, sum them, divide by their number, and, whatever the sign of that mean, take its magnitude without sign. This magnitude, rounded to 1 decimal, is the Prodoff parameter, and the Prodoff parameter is 4.6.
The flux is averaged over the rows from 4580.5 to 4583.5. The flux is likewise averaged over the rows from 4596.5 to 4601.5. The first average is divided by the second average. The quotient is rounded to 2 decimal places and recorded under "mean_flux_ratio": 1.00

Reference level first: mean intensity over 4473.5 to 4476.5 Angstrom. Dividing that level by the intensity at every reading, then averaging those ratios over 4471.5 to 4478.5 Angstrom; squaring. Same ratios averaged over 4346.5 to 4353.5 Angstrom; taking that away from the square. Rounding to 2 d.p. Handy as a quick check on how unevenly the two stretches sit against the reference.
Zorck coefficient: -0.18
